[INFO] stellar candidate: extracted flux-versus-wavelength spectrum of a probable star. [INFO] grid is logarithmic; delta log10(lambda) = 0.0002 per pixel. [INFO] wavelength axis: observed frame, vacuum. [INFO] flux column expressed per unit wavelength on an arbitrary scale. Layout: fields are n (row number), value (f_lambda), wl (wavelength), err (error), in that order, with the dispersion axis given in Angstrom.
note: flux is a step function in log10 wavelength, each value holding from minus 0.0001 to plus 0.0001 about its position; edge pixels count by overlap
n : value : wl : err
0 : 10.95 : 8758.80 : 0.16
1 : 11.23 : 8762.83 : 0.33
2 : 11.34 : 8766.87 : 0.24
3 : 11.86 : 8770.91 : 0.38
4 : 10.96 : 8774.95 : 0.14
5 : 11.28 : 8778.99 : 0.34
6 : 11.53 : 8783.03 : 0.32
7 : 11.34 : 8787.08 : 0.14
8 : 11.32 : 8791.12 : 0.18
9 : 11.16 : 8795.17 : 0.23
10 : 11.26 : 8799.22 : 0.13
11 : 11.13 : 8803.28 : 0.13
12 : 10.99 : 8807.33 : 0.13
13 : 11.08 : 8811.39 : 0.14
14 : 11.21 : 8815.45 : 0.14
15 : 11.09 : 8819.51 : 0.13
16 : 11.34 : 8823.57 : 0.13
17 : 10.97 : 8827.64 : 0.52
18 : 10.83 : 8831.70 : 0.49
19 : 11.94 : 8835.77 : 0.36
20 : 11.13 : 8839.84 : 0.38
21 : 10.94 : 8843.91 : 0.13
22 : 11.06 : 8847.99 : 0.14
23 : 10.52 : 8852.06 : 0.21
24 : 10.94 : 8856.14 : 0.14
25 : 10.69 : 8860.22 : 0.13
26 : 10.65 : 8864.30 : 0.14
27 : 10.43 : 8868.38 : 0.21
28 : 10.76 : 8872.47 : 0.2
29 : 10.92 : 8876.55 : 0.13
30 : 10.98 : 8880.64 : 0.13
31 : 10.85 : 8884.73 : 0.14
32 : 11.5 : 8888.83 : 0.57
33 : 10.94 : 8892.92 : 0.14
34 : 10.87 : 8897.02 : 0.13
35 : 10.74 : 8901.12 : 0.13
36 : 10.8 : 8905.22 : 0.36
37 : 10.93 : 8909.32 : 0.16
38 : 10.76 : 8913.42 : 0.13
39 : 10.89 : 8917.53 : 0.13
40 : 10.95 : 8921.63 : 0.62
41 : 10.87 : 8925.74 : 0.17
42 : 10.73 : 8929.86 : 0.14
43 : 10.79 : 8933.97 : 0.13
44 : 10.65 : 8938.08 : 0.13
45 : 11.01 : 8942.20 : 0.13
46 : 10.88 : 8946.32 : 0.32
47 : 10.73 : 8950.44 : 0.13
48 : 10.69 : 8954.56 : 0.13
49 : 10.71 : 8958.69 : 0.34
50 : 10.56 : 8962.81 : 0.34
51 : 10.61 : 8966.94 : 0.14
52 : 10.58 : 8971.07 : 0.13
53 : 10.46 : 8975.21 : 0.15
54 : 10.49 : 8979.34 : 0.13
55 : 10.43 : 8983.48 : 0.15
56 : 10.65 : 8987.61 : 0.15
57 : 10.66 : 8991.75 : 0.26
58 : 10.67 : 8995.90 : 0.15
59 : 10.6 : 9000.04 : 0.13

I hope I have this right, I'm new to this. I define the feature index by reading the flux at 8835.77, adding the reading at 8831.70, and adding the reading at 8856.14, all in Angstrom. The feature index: 33.7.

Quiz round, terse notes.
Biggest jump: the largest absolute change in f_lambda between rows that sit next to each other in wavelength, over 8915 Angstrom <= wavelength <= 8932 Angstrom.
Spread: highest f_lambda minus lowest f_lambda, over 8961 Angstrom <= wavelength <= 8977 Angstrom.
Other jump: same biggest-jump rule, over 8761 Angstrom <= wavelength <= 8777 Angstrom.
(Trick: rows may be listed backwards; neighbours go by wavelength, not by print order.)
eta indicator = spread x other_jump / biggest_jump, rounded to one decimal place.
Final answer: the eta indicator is 1.0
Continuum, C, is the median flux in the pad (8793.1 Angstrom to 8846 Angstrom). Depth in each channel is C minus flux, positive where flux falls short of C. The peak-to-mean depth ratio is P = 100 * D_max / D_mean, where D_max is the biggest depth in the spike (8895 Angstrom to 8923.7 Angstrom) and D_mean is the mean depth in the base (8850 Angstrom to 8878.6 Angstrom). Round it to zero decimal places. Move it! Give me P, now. 91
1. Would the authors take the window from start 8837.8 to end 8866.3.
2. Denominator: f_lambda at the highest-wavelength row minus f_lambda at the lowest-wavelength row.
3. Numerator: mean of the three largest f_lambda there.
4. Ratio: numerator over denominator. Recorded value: -23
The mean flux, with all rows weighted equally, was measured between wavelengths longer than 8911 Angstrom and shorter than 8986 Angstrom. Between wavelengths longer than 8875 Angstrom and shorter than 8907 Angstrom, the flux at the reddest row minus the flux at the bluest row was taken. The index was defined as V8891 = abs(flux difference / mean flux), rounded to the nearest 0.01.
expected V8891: 0.01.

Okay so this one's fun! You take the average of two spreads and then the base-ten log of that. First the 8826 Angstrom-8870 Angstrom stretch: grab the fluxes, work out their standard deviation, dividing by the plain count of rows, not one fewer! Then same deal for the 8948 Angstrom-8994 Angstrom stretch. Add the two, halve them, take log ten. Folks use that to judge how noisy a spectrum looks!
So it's -0.62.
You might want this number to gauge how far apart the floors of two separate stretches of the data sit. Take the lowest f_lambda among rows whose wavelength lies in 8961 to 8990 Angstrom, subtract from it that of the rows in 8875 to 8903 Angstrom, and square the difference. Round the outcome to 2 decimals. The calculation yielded 0.10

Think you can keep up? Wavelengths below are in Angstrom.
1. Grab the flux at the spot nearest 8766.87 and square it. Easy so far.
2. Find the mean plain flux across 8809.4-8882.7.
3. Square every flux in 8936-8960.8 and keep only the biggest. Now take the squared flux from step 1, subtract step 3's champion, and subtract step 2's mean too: -4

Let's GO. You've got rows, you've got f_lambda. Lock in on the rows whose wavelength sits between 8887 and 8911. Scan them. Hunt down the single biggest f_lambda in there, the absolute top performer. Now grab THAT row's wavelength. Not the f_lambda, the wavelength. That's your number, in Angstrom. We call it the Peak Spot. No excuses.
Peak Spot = 8888.83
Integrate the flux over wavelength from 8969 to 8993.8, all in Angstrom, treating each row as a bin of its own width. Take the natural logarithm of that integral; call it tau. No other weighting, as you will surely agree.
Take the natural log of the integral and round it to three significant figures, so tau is 5.57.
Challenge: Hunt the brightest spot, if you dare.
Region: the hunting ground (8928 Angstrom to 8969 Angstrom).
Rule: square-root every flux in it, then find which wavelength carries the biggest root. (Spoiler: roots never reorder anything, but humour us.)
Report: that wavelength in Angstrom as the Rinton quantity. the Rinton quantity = 8942.20 Angstrom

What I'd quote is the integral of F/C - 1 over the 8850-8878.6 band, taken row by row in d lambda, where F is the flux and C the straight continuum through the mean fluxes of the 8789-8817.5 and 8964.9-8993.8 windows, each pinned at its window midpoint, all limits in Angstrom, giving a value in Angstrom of -0.66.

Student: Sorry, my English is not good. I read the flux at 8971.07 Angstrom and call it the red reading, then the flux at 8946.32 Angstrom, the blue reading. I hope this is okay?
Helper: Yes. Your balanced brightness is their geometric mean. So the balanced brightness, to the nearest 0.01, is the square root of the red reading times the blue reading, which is 10.73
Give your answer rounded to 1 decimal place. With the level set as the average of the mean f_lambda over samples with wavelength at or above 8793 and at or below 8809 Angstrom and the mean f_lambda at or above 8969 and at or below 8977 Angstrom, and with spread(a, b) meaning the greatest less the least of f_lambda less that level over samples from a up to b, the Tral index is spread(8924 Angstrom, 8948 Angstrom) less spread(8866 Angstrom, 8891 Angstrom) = -0.7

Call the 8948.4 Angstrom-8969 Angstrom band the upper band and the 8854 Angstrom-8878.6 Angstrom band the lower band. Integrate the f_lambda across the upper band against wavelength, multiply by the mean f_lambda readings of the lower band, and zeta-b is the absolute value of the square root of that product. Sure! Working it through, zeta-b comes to 49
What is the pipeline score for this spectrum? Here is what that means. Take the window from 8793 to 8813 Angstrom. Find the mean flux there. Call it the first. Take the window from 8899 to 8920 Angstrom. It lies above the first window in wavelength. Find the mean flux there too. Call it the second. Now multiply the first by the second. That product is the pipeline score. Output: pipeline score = 120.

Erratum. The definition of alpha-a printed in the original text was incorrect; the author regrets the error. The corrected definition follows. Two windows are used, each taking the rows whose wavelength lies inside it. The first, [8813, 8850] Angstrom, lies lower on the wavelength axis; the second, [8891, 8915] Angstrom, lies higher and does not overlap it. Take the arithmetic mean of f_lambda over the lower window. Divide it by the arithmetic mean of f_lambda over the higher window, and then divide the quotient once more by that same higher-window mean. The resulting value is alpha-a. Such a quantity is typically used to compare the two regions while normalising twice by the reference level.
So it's 0.0950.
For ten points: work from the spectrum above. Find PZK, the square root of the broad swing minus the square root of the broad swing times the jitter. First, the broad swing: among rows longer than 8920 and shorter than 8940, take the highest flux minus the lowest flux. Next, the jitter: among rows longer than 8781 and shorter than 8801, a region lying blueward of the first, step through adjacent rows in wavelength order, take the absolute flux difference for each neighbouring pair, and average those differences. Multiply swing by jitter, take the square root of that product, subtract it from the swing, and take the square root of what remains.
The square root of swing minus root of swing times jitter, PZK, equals 0.34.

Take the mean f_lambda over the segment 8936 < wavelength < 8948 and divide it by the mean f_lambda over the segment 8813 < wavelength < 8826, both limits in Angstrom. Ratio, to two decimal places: 0.97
